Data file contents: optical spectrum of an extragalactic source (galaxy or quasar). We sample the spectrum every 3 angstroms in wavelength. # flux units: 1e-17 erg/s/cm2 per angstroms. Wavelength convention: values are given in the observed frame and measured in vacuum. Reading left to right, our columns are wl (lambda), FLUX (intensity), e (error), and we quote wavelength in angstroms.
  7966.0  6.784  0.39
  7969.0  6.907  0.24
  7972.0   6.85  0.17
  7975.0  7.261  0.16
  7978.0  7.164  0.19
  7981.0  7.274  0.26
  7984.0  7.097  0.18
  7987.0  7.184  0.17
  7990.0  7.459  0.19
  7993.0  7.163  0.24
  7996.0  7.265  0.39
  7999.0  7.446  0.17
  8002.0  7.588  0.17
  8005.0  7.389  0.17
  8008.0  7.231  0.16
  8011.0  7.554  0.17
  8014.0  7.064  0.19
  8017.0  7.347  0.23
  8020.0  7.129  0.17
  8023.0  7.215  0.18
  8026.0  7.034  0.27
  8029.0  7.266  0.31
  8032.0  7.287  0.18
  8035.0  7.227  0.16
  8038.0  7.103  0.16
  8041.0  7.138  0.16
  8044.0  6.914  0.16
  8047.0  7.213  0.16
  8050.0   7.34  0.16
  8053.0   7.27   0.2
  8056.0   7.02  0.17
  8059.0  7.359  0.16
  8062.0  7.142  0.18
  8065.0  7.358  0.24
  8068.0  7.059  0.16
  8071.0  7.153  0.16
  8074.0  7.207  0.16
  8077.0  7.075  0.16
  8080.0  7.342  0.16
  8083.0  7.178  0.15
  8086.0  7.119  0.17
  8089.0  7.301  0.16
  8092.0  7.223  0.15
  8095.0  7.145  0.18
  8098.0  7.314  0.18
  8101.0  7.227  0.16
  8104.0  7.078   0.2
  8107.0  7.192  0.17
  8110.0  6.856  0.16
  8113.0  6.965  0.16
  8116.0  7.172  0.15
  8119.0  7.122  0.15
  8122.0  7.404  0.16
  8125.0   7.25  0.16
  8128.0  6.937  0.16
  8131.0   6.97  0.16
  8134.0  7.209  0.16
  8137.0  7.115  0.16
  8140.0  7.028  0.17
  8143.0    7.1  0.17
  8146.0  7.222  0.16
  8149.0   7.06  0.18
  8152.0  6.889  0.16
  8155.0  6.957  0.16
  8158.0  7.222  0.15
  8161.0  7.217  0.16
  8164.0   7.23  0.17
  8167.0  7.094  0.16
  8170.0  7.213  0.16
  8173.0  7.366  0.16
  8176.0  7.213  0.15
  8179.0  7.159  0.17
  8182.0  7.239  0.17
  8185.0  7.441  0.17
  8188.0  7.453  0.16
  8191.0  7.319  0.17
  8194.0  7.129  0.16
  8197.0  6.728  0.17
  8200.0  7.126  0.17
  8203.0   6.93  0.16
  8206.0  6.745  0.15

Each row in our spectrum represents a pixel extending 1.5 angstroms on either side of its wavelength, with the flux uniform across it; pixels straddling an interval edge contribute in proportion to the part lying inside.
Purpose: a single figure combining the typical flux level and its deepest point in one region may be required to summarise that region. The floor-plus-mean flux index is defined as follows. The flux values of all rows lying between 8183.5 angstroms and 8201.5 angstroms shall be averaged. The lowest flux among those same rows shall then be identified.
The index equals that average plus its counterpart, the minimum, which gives 13.9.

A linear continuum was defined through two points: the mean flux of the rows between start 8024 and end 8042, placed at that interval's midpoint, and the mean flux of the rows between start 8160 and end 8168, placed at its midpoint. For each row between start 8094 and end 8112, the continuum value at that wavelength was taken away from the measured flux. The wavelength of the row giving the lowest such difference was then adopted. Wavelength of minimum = 8110.0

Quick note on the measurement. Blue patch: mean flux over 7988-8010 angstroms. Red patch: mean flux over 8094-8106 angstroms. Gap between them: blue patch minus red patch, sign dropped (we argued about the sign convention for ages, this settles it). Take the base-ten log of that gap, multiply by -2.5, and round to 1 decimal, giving 1.9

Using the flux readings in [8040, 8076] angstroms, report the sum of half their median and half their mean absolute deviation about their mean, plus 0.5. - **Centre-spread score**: 4.15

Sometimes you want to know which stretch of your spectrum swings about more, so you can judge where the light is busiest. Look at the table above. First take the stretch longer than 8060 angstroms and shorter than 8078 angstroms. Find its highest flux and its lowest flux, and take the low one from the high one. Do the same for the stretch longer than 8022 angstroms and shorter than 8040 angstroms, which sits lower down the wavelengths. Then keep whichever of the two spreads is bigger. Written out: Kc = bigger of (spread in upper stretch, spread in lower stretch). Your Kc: 0.299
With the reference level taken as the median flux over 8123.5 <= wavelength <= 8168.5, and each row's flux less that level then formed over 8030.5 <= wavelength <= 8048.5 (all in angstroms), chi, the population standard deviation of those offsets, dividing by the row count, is 0.120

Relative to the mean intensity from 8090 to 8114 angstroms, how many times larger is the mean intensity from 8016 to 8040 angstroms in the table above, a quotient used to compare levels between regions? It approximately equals 1.01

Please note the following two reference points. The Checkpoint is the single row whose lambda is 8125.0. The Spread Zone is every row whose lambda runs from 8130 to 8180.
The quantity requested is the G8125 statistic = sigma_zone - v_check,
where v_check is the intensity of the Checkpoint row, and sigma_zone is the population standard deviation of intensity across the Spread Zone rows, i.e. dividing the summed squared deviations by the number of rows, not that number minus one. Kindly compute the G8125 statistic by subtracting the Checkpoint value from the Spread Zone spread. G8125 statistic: -7.13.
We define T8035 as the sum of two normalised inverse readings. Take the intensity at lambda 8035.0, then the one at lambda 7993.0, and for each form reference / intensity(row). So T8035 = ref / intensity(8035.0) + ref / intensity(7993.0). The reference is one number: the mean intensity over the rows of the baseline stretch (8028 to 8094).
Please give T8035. 2.000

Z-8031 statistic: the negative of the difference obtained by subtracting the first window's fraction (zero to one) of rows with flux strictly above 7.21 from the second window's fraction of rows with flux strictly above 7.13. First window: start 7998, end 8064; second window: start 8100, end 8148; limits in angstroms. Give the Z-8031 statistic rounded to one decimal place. 0.2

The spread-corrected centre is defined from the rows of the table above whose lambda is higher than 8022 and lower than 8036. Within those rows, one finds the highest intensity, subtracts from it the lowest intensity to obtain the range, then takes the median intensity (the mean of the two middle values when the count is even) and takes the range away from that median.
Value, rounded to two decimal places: 6.97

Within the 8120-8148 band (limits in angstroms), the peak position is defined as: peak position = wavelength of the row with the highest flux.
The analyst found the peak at 8122.0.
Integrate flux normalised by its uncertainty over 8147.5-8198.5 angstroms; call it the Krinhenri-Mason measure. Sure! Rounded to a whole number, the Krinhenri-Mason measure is 2242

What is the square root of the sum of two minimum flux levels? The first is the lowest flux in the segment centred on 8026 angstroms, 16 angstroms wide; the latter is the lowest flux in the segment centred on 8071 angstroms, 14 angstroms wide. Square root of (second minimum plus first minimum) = 3.75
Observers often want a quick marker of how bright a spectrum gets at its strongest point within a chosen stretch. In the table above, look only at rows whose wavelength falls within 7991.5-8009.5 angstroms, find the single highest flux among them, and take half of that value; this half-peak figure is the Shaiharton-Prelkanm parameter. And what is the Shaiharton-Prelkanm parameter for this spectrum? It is 3.79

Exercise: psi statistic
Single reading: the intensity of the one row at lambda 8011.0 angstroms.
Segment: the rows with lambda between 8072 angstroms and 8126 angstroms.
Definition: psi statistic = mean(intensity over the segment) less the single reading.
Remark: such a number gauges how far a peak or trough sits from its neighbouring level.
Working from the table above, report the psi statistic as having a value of -0.38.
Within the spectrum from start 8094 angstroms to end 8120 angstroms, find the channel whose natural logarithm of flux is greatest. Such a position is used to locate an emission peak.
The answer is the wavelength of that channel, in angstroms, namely 8098.0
